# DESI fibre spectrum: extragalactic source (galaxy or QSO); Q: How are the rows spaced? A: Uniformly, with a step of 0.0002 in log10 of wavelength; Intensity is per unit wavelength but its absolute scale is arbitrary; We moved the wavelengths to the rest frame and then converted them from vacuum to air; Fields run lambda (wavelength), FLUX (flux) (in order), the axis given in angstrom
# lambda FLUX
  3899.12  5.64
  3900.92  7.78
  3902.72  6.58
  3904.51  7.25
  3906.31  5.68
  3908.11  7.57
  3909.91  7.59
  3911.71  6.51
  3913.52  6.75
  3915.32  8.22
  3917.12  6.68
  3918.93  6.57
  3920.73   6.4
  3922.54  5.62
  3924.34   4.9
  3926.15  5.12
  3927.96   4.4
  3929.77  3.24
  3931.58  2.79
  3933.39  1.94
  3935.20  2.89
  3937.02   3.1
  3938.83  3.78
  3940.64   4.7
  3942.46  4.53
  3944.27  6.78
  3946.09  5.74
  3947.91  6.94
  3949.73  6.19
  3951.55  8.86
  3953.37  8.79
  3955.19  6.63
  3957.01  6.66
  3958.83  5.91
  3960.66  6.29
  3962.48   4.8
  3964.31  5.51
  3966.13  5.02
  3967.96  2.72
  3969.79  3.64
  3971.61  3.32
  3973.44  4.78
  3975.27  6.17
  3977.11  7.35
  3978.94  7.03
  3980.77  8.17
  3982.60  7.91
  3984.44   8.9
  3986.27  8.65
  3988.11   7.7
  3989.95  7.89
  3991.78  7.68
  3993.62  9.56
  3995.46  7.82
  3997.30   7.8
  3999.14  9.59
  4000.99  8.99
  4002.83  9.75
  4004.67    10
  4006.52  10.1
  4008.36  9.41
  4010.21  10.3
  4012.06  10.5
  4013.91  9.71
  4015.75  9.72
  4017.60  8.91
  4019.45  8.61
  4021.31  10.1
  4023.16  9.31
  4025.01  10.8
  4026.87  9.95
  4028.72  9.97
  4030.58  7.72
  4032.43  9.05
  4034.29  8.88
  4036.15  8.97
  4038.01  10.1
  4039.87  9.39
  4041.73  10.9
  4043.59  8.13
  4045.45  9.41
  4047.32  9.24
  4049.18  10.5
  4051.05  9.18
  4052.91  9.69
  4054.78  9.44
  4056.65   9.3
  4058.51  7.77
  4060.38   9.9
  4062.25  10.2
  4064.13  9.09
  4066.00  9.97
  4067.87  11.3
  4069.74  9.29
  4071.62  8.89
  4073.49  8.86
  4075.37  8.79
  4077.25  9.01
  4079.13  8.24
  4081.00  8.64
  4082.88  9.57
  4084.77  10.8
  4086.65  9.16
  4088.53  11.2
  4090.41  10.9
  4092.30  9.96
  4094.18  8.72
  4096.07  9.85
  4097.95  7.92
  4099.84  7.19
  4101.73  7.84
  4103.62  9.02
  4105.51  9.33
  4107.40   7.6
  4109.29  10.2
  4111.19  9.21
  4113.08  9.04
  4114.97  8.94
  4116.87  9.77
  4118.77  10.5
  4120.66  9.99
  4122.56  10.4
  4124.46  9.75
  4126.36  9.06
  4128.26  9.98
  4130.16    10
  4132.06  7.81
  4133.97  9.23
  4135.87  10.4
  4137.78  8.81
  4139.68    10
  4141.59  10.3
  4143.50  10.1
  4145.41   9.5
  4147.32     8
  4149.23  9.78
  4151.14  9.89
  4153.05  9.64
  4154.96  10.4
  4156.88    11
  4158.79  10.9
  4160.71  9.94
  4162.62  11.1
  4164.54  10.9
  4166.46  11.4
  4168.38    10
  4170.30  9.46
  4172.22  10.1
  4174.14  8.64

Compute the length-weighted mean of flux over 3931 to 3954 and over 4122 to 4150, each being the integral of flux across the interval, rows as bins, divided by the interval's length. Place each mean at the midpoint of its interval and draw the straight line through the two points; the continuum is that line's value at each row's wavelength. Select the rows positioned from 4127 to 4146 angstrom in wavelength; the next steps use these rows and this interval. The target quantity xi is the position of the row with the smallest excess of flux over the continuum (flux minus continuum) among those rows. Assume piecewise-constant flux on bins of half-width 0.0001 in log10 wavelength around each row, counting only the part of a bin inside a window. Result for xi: 4132.06 angstrom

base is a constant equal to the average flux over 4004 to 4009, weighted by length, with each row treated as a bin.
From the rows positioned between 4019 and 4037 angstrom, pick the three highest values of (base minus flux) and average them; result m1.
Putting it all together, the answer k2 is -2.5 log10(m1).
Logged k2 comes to -0.4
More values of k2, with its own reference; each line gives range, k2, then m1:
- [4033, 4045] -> -0.2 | 1.2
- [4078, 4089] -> -0.2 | 1.2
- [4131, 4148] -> -0.5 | 1.6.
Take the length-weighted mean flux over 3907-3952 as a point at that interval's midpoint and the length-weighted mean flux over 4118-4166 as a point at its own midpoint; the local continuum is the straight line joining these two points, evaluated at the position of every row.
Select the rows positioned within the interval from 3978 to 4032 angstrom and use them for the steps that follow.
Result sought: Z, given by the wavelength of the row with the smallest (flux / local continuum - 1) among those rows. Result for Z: 4030.58 angstrom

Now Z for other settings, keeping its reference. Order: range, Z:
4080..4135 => 4099.84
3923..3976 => 3933.39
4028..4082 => 4058.51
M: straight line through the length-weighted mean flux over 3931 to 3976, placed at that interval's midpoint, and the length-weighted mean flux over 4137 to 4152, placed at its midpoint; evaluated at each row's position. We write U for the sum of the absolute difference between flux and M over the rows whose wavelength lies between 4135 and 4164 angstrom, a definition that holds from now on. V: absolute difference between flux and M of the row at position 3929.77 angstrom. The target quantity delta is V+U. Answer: 11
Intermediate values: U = 10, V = 1.4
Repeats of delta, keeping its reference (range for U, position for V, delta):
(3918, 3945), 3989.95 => 21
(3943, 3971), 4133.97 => 23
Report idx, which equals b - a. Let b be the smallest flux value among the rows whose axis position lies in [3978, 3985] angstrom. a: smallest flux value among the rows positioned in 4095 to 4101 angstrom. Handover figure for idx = -0.2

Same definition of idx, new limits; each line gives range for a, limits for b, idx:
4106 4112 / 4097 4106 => -0.4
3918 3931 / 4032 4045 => 4.9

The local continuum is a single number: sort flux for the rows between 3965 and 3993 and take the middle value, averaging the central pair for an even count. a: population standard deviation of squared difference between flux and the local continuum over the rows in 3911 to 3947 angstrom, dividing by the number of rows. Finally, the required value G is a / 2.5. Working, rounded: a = 8.4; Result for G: 3.36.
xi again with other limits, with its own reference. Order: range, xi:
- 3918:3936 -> 3933.39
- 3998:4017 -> 4000.99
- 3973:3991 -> 3973.44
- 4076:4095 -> 4079.13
